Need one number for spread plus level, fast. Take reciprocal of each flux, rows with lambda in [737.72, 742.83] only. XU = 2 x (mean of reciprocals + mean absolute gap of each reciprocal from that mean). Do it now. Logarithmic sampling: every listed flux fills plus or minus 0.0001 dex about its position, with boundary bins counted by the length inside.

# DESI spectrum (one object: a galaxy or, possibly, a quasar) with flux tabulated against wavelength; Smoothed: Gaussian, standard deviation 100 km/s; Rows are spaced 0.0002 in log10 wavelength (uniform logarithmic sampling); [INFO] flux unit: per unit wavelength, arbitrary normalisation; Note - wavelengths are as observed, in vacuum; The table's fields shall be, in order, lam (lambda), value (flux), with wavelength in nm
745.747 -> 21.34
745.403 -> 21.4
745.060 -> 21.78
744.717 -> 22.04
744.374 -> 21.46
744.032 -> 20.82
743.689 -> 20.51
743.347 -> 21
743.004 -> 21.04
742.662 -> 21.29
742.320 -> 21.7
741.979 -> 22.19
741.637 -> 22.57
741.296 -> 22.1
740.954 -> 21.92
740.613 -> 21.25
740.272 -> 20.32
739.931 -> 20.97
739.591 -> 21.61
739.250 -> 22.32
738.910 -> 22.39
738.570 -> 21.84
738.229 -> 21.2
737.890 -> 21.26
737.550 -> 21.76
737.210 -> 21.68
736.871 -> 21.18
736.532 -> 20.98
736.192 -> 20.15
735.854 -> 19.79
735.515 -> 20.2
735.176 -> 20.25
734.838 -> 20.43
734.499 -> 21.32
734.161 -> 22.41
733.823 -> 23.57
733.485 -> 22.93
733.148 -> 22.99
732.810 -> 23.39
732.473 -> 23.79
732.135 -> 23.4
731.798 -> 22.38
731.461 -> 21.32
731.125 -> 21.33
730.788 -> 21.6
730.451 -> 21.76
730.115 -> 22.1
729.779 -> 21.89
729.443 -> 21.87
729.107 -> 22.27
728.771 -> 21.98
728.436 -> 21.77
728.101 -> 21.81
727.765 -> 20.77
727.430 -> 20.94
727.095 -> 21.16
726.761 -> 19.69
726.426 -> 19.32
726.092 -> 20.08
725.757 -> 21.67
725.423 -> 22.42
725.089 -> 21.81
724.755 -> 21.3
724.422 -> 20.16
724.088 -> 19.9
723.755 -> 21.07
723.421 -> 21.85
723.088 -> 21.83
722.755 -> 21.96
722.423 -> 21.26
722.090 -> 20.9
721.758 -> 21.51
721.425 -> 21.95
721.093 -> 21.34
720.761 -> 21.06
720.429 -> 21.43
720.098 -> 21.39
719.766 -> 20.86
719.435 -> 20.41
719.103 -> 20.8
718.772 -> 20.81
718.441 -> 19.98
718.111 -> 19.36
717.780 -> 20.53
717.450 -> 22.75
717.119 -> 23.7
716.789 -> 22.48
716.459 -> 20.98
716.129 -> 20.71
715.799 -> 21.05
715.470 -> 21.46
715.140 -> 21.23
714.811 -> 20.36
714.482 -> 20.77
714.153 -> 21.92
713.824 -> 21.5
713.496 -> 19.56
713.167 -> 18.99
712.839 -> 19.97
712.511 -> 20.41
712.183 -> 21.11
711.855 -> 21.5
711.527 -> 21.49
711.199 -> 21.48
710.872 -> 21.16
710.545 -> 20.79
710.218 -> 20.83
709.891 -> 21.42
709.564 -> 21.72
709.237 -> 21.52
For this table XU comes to 0.0945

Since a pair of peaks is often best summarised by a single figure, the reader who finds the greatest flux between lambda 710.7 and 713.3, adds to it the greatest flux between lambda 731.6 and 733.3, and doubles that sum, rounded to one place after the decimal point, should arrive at 90.6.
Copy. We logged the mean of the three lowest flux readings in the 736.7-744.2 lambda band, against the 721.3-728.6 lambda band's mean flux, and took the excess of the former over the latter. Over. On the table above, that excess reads -0.59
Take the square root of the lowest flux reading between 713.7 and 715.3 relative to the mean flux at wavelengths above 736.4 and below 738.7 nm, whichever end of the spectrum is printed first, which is 0.98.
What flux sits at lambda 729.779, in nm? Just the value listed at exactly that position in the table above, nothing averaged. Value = 21.89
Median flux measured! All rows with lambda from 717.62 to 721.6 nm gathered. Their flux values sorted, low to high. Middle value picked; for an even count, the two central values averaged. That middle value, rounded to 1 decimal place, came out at 20.8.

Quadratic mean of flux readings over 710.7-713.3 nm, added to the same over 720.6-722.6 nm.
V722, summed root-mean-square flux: 42.1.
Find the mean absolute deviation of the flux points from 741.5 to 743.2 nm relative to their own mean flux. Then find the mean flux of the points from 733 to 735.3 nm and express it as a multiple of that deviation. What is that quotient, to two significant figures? 44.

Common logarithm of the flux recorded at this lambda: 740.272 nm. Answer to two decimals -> 1.31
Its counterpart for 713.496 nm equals 1.29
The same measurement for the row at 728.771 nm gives 1.34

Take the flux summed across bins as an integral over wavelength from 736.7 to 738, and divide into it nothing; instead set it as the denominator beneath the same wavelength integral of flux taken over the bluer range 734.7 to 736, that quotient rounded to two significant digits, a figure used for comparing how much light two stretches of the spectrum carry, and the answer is 0.94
